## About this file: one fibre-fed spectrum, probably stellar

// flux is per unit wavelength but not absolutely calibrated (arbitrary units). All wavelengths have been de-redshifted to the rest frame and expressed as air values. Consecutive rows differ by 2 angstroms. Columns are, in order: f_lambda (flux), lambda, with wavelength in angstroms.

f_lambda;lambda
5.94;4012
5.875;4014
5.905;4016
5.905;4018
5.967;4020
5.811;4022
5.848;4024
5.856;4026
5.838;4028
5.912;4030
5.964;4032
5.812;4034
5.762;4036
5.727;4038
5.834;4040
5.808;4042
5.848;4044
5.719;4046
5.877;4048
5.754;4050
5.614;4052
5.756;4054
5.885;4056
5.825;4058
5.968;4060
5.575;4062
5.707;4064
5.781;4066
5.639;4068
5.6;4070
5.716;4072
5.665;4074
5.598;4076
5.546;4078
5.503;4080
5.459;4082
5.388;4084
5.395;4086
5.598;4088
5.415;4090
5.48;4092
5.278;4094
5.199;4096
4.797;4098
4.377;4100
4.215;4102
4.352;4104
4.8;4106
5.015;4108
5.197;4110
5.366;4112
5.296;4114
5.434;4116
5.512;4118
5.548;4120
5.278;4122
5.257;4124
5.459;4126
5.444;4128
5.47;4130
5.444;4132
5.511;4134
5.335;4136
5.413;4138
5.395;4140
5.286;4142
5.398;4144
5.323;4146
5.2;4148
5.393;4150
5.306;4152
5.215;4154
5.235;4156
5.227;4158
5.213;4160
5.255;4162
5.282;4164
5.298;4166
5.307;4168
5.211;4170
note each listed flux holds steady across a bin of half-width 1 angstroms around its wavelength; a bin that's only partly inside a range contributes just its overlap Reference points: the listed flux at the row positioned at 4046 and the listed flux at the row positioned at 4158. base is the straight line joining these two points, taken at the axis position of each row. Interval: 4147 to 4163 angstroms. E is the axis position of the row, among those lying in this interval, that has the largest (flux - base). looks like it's 4150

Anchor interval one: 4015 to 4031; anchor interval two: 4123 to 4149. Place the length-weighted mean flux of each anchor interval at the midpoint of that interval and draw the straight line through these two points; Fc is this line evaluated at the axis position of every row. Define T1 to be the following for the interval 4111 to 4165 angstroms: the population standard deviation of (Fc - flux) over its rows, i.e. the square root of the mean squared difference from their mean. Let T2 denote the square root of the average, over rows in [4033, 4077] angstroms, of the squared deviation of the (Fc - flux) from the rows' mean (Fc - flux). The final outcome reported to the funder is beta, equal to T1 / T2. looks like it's 0.9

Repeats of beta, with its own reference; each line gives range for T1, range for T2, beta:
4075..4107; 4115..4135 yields 4.4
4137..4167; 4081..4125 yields 0.1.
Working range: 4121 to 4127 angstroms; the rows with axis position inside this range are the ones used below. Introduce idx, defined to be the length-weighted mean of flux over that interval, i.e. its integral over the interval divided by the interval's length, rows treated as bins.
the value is 5.3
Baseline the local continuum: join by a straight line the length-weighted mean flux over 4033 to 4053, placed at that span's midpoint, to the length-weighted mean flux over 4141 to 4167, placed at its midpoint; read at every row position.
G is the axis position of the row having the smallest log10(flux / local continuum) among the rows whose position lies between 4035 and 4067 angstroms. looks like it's 4052 angstroms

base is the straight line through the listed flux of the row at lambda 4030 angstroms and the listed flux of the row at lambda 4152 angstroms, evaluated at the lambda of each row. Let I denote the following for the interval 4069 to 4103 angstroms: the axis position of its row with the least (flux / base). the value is 4102 angstroms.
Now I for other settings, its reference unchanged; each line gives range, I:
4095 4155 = 4102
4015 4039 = 4038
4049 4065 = 4052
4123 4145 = 4124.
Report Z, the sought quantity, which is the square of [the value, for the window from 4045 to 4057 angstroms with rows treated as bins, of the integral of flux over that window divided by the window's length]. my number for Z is 33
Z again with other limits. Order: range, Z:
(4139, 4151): 28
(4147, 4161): 28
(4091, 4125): 26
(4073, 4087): 30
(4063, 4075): 32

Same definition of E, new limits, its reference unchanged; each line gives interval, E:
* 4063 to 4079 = 4066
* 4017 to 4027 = 4020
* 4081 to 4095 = 4088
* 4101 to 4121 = 4120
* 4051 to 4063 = 4060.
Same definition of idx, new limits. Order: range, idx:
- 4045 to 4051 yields 5.8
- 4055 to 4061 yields 5.9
